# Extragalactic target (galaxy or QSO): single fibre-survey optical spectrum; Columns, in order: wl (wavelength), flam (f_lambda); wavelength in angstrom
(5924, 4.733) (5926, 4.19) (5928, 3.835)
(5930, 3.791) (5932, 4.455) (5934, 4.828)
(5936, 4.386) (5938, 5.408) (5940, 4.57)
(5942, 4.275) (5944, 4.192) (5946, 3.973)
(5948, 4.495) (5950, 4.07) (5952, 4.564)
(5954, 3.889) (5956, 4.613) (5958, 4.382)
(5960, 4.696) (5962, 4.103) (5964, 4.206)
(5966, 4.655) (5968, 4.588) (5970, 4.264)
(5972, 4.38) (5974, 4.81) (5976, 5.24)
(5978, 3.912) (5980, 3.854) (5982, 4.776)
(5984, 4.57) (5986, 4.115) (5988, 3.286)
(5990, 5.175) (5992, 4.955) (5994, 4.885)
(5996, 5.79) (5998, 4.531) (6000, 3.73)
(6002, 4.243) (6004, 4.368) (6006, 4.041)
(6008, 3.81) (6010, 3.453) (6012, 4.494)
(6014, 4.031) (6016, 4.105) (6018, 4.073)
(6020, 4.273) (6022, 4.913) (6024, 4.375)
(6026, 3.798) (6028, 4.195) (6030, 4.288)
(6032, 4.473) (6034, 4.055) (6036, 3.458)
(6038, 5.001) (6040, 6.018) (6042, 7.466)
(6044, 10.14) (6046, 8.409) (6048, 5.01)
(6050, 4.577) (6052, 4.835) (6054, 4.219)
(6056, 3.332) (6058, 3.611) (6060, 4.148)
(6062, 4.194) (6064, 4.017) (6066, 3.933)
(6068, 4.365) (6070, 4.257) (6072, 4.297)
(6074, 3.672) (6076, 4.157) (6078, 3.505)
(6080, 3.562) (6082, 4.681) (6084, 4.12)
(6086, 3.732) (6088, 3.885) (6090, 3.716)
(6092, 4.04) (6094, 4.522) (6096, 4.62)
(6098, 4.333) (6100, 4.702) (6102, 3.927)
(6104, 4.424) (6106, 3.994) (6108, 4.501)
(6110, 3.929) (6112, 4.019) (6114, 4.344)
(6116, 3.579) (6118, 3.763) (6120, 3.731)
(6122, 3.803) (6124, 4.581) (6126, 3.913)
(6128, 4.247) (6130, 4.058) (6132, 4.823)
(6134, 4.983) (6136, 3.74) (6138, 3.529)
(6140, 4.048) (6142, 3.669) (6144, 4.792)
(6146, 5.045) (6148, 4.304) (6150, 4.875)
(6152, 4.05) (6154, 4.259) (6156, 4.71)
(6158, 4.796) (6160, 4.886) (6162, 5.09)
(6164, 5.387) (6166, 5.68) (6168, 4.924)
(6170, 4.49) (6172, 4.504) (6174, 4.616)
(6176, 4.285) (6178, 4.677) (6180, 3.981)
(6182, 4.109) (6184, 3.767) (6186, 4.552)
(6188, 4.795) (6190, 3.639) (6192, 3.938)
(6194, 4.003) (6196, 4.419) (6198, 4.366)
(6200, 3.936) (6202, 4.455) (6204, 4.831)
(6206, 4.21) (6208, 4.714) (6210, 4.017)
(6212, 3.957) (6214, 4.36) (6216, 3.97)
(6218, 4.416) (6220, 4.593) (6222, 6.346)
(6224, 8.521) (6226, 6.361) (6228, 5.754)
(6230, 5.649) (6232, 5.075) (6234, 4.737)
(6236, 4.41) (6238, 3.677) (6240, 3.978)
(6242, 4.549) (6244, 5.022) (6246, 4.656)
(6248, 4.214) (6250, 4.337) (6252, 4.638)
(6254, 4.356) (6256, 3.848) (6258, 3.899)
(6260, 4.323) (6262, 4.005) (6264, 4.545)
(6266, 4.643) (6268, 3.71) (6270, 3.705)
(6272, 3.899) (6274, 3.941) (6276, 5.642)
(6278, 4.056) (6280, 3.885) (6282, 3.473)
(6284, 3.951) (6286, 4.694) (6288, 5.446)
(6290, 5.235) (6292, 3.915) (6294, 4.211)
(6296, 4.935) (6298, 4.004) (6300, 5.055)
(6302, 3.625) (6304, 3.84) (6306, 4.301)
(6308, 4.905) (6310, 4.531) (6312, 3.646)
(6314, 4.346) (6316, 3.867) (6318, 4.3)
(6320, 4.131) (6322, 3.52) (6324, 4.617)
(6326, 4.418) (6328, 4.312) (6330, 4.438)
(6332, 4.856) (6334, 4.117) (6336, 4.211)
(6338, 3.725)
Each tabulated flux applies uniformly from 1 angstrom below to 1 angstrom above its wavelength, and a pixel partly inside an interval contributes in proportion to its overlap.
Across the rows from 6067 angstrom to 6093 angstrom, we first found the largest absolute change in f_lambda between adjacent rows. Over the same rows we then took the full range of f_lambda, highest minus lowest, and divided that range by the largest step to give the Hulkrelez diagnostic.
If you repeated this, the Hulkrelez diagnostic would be 1.1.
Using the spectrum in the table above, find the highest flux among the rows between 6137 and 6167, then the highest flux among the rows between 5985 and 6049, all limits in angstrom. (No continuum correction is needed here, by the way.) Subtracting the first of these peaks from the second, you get 4.5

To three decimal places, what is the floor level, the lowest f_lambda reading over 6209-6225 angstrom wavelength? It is 3.957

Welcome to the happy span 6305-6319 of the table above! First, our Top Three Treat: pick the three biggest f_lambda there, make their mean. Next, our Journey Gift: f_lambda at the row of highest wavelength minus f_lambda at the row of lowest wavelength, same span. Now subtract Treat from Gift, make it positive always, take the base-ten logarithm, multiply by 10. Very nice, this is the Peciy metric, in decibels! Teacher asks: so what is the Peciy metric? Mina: 6.6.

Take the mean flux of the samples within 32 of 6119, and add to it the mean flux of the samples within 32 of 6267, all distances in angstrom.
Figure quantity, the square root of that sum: 2.92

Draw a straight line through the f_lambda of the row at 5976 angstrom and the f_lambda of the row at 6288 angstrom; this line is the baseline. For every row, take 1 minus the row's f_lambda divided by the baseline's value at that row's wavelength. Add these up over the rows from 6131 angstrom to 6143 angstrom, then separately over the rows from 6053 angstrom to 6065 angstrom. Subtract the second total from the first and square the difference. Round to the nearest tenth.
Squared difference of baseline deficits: 0.0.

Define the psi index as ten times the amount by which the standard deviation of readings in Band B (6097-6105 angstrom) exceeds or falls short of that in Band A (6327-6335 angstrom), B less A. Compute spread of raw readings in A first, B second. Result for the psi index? 0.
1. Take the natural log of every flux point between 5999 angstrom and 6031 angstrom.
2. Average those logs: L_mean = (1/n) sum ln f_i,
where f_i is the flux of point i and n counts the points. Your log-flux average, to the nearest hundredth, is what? 1.42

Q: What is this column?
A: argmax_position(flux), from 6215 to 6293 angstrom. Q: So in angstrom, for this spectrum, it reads 6224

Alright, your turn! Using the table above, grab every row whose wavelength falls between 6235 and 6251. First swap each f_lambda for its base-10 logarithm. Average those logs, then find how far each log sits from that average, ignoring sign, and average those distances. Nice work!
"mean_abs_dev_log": 0.031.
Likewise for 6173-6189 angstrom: 0.031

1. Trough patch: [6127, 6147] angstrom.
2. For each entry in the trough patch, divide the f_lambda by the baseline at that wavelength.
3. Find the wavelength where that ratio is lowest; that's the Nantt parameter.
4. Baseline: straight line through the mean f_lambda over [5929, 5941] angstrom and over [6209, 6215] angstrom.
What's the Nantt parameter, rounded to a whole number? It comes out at 6138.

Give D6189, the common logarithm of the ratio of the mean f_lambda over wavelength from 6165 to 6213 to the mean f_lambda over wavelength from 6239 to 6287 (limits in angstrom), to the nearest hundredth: 0.01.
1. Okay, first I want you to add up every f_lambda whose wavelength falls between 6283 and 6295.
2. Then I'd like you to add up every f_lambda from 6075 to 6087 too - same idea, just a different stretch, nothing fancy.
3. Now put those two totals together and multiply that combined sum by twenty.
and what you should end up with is 1024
